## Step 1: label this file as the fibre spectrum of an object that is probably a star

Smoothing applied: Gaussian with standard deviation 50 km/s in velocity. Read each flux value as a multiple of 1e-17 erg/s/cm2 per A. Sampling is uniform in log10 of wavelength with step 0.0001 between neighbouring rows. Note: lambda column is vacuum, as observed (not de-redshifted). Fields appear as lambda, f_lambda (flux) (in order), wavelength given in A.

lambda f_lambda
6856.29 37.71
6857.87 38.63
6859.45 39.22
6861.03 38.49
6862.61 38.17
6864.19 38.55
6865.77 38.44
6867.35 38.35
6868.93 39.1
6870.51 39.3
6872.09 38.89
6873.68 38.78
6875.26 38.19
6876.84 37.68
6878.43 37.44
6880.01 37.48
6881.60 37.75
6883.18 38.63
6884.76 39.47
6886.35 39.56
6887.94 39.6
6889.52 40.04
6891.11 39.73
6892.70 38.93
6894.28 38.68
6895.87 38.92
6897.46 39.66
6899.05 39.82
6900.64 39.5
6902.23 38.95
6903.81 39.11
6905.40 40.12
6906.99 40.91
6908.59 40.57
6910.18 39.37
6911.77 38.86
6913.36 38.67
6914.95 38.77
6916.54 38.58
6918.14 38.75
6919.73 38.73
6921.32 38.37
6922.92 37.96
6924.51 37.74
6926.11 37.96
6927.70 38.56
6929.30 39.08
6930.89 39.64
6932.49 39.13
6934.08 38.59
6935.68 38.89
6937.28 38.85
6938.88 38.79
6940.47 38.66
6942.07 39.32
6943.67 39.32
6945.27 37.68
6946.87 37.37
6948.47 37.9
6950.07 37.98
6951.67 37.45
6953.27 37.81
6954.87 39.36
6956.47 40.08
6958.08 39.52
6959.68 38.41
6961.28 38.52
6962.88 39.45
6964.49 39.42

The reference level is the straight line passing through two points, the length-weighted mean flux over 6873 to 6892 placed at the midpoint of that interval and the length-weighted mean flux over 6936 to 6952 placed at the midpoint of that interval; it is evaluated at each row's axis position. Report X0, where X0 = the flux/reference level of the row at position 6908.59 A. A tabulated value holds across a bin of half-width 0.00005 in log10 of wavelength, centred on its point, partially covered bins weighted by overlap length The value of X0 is 1.052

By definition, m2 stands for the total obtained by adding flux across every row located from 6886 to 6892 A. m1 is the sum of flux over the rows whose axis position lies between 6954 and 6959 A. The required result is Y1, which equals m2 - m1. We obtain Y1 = 40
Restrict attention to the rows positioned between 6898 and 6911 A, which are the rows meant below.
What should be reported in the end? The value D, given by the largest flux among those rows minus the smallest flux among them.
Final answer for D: 2.0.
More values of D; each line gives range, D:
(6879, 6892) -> 2.6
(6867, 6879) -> 1.9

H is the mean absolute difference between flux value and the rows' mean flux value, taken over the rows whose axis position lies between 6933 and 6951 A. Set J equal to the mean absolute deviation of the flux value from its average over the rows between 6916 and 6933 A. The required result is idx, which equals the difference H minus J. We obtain 0.12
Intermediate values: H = 0.55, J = 0.43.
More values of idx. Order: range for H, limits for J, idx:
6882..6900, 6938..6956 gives -0.27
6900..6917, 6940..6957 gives -0.18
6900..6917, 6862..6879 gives 0.20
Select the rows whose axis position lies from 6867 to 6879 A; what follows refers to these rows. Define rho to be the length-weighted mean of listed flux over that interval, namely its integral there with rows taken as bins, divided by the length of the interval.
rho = 38.5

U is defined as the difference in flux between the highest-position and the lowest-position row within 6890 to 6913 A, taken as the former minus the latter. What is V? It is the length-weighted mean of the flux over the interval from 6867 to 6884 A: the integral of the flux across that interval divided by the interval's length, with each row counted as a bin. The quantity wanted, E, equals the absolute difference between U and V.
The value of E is 39.2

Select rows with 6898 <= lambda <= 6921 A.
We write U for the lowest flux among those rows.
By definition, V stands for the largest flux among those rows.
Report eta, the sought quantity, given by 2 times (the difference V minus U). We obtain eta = 4.7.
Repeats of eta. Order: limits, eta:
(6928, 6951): 4.5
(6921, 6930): 2.7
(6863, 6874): 1.9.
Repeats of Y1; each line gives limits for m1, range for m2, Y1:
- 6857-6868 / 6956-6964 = -74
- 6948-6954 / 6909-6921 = 121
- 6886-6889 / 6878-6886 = 112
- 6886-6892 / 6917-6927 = 71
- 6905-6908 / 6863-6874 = 190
